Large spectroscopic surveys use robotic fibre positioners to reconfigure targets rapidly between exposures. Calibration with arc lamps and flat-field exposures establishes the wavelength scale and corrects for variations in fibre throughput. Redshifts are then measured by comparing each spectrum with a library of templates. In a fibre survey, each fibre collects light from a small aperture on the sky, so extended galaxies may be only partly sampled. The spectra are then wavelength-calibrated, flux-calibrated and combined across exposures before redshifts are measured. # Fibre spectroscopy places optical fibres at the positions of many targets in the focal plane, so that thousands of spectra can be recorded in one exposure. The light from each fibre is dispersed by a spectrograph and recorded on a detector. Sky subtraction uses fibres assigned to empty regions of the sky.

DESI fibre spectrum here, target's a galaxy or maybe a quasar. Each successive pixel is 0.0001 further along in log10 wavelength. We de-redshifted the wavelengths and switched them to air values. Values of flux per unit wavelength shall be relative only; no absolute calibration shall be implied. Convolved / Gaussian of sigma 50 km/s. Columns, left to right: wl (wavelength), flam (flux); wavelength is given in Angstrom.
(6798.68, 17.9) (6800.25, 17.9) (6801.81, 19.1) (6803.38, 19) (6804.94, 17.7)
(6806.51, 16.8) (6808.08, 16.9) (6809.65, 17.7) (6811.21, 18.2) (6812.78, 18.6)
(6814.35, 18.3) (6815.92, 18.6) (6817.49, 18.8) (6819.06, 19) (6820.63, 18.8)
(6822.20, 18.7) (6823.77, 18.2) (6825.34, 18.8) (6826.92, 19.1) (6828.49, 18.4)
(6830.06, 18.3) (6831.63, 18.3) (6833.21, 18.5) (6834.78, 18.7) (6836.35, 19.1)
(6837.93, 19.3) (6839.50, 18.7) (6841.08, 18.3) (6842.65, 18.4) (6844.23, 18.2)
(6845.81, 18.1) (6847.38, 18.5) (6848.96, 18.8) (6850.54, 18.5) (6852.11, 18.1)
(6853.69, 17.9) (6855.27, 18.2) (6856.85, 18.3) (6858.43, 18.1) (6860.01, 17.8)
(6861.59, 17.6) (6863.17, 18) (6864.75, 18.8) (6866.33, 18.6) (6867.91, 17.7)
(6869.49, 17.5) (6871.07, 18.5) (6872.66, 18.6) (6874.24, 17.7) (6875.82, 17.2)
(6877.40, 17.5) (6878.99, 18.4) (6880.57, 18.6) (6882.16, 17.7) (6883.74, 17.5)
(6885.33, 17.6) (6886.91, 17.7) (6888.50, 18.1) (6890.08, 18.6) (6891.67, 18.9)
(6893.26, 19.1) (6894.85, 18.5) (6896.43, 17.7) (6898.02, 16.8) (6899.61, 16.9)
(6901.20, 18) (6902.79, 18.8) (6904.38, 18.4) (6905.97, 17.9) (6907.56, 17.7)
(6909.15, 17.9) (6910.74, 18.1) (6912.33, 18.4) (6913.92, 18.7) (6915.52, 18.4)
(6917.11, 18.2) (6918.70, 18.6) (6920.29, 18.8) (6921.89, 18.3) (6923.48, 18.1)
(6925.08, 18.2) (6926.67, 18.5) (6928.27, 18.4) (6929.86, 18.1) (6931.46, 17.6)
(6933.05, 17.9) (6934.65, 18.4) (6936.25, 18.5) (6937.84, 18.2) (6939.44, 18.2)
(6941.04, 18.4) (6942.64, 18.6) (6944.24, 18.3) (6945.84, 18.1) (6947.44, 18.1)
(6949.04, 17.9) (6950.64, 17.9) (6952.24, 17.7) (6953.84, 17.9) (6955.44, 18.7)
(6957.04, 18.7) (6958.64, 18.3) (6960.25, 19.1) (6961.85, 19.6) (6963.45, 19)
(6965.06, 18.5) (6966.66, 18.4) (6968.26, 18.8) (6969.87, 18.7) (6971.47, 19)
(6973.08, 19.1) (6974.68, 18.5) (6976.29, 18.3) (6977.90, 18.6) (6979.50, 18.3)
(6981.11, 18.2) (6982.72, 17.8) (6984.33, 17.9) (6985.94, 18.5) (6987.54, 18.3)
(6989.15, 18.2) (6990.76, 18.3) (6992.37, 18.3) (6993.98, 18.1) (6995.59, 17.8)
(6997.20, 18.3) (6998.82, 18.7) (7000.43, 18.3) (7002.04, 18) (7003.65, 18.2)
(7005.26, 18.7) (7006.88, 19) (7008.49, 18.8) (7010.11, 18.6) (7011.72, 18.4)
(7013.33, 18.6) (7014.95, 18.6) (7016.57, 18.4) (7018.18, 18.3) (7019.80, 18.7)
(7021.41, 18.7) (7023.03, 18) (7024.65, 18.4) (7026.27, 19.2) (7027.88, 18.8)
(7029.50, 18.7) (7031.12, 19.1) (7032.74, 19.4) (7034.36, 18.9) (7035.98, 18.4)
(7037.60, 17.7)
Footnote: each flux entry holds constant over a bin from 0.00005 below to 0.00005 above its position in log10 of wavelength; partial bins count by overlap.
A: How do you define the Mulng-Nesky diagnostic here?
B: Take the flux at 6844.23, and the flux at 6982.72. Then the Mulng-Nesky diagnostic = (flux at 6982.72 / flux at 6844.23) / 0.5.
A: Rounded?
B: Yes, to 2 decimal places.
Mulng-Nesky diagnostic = 1.96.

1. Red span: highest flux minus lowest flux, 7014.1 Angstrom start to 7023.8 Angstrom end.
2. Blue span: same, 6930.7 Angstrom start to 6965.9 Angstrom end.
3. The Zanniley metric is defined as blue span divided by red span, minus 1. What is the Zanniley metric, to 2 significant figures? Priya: 1.9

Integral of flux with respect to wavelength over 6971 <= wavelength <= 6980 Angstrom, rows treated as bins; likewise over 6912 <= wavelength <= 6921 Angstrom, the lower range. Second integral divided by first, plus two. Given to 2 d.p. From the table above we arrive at 2.99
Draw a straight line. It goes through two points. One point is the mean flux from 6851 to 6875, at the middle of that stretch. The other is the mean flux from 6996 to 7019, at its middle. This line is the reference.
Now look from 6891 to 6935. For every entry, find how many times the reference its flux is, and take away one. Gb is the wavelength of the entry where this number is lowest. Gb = 6898.02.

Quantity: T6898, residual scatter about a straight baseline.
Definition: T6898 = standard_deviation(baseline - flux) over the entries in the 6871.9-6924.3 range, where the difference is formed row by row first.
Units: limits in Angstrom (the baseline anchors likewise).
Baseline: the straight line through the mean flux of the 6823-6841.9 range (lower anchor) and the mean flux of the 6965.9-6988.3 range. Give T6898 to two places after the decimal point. 0.57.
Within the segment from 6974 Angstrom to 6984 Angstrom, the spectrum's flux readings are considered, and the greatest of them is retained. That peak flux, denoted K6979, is 18.6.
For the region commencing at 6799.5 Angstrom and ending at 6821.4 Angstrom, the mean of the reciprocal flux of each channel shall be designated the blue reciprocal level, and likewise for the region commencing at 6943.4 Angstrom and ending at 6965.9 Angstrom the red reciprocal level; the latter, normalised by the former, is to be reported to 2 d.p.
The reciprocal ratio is 0.99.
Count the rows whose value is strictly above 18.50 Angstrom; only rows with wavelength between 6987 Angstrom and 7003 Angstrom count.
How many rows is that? 1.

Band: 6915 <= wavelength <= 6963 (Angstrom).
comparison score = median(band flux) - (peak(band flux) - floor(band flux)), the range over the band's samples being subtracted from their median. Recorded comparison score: 16.3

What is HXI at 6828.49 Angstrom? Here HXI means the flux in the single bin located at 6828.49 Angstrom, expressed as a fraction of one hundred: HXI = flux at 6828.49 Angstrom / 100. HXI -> 0.184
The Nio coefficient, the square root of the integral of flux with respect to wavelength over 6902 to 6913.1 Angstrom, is 14.2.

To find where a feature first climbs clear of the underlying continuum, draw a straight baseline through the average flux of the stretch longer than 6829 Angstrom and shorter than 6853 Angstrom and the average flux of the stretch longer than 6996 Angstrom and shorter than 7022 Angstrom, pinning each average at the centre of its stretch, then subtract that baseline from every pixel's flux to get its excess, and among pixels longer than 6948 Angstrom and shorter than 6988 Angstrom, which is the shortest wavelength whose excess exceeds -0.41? 6955.44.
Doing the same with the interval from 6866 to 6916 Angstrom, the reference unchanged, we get 6866.33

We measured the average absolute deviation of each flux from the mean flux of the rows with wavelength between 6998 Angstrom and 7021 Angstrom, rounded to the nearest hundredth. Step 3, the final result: 0.22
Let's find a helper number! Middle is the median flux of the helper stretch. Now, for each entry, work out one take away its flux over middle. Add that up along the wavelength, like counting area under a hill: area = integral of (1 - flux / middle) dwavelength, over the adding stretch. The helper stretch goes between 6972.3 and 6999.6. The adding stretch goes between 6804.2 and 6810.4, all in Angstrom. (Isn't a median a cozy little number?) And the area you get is 0.35 Angstrom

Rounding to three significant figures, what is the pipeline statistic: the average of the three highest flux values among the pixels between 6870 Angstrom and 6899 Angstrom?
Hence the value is 18.9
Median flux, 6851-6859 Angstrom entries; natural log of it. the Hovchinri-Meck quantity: 2.90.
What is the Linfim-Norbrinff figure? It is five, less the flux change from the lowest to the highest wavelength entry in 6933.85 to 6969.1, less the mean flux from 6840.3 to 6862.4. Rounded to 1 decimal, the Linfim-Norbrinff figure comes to -13.6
